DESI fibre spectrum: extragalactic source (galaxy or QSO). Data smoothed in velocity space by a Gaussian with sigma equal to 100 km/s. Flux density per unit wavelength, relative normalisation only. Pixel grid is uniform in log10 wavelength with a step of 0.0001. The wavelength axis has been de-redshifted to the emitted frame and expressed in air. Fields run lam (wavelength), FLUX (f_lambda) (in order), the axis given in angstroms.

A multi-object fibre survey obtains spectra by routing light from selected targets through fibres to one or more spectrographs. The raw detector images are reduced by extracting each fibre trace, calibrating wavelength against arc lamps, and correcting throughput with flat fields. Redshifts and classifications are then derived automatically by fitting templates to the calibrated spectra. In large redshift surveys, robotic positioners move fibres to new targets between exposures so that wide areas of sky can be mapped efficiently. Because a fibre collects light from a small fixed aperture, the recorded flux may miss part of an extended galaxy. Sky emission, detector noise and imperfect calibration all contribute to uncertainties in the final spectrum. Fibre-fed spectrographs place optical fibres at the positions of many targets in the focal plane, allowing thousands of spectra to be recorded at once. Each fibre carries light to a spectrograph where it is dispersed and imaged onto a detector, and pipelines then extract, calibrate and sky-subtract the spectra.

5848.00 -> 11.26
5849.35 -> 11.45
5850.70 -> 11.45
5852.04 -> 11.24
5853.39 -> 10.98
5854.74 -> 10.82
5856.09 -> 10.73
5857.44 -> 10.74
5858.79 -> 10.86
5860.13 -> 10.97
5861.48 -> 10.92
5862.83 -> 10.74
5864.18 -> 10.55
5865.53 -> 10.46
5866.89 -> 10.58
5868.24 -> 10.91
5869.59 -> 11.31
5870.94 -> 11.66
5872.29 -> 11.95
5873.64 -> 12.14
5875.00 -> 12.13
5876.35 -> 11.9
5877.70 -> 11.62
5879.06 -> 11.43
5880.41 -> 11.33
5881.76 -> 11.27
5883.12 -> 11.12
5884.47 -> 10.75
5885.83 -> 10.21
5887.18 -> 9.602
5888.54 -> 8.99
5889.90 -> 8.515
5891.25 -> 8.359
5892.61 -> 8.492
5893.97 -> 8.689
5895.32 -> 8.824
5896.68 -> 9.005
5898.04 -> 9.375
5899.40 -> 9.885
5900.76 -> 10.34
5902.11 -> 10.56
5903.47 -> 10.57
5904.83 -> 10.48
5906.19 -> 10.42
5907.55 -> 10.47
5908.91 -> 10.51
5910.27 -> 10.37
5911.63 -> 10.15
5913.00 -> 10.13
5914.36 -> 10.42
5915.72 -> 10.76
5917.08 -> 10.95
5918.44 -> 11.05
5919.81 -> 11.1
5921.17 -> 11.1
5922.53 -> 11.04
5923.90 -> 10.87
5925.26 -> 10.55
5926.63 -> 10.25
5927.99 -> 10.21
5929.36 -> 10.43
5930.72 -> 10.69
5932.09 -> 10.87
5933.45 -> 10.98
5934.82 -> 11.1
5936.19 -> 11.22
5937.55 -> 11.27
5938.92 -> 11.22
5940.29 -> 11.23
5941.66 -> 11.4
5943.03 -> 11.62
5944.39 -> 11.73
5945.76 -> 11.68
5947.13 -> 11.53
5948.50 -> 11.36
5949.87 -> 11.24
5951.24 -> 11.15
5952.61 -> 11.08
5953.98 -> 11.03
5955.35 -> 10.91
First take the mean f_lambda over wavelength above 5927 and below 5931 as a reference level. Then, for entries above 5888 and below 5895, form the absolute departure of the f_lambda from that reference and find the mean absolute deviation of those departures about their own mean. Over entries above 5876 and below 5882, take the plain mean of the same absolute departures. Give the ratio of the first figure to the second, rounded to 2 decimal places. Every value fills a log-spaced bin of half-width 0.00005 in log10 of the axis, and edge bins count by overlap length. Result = 0.17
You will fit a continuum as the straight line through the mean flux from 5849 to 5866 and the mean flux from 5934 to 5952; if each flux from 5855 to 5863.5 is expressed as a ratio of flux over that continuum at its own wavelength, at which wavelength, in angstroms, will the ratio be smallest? 5862.83 angstroms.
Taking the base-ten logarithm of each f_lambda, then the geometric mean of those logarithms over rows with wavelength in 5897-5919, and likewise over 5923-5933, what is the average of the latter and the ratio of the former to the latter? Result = 1.008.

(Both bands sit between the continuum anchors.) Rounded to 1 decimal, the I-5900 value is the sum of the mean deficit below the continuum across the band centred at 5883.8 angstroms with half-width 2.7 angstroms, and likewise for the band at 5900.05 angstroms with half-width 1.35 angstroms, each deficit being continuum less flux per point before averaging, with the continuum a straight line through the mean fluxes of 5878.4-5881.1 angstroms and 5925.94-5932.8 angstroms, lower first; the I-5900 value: 1.4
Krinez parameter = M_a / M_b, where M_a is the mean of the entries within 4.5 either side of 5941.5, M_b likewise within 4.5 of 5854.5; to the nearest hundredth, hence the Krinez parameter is 1.04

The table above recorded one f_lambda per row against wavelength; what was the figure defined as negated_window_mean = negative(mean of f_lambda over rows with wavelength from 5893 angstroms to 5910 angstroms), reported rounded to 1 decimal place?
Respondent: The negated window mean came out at -9.9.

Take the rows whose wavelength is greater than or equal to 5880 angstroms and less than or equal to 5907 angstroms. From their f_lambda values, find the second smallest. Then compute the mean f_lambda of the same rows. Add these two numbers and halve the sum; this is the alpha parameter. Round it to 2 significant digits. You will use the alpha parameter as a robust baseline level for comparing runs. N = 9.2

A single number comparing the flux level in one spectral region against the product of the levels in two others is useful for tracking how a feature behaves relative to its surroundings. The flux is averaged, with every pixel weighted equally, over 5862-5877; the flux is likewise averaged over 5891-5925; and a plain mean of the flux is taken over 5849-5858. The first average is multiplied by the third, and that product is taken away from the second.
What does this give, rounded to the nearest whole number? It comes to -115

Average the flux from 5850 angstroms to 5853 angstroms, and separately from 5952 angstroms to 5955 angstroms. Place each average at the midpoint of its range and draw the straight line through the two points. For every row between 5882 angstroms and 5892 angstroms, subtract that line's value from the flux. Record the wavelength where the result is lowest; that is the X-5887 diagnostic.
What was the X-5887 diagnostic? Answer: 5891.25 angstroms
